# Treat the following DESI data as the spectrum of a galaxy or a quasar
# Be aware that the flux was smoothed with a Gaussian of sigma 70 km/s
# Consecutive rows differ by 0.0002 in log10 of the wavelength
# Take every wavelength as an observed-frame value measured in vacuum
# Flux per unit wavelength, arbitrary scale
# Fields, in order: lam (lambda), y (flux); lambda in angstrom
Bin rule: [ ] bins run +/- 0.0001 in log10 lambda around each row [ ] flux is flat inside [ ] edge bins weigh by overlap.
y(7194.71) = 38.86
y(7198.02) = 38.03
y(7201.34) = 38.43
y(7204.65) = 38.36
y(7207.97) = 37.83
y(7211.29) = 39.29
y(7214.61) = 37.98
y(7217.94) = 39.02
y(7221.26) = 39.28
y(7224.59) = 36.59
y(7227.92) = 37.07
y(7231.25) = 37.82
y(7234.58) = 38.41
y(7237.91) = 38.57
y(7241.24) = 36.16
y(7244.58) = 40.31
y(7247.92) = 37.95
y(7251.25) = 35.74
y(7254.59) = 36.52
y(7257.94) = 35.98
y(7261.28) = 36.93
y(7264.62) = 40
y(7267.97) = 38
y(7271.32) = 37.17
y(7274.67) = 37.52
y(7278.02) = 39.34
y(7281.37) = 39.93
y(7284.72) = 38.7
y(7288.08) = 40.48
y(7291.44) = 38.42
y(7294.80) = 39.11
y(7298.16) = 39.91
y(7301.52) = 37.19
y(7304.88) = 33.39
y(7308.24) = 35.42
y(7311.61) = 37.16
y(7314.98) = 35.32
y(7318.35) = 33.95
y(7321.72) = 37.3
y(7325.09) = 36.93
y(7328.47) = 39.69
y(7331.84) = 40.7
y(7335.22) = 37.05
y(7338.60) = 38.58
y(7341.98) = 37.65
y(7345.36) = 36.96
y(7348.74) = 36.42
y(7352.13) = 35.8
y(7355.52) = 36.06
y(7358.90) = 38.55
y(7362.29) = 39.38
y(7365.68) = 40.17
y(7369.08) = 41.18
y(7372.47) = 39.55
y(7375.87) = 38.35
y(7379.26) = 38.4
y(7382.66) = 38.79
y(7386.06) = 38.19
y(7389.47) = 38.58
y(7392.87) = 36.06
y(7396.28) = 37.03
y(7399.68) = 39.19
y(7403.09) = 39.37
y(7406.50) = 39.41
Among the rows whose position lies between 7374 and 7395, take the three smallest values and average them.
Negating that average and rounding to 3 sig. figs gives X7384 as -37.5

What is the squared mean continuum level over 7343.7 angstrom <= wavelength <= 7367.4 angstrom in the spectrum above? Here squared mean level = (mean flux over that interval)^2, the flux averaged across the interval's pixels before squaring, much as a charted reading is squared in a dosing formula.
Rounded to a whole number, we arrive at 1415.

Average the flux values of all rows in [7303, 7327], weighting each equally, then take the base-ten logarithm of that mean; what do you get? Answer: 1.55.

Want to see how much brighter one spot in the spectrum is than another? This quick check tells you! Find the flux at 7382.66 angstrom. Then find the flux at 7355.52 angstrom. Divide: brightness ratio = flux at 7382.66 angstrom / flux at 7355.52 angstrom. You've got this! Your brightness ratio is 1.08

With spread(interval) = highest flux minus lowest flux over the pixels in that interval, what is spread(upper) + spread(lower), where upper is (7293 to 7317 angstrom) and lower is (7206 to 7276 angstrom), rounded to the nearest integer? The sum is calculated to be 11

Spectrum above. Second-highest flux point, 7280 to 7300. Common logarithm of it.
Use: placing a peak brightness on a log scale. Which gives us 1.601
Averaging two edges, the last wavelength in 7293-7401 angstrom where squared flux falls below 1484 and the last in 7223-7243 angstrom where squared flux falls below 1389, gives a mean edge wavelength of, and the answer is 7318.8 angstrom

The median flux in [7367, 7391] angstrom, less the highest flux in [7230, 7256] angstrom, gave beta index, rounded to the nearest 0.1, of -1.7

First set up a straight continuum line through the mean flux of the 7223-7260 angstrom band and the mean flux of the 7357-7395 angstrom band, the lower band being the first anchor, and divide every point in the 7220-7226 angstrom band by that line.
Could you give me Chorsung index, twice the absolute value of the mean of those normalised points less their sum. 2.04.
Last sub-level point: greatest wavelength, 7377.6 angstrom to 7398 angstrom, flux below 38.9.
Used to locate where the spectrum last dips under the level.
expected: 7396.28 angstrom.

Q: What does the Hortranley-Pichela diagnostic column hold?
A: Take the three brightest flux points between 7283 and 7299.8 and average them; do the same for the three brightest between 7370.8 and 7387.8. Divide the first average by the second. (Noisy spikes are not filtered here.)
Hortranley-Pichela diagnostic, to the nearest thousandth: 1.024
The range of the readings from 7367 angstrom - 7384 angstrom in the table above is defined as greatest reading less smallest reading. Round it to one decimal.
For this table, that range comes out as 2.8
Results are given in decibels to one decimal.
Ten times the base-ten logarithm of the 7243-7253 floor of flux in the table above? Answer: 15.5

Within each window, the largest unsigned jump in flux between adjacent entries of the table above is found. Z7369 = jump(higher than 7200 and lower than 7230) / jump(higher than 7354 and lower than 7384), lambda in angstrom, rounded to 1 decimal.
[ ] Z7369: 1.1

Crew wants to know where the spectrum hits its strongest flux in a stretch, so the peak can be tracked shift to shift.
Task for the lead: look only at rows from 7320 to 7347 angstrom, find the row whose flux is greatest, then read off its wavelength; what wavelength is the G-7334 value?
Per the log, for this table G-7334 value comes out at 7331.84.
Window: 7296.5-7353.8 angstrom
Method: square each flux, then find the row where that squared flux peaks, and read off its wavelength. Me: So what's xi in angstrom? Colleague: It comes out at 7331.84 angstrom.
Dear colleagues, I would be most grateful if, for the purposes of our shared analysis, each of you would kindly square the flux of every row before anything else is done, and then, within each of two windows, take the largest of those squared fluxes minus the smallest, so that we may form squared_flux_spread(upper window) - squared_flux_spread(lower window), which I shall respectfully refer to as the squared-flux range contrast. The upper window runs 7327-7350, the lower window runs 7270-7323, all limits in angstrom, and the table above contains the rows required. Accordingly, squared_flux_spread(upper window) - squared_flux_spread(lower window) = -194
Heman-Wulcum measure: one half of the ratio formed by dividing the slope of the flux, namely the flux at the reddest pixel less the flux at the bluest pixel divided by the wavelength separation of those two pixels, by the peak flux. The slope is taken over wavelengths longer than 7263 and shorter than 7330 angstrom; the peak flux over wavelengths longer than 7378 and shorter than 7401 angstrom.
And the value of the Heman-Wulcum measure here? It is -0.0001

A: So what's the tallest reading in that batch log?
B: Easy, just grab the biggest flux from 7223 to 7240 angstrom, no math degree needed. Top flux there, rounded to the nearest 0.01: 38.57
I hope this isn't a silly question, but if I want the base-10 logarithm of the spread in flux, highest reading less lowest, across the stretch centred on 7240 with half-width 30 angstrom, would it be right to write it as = 0.66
